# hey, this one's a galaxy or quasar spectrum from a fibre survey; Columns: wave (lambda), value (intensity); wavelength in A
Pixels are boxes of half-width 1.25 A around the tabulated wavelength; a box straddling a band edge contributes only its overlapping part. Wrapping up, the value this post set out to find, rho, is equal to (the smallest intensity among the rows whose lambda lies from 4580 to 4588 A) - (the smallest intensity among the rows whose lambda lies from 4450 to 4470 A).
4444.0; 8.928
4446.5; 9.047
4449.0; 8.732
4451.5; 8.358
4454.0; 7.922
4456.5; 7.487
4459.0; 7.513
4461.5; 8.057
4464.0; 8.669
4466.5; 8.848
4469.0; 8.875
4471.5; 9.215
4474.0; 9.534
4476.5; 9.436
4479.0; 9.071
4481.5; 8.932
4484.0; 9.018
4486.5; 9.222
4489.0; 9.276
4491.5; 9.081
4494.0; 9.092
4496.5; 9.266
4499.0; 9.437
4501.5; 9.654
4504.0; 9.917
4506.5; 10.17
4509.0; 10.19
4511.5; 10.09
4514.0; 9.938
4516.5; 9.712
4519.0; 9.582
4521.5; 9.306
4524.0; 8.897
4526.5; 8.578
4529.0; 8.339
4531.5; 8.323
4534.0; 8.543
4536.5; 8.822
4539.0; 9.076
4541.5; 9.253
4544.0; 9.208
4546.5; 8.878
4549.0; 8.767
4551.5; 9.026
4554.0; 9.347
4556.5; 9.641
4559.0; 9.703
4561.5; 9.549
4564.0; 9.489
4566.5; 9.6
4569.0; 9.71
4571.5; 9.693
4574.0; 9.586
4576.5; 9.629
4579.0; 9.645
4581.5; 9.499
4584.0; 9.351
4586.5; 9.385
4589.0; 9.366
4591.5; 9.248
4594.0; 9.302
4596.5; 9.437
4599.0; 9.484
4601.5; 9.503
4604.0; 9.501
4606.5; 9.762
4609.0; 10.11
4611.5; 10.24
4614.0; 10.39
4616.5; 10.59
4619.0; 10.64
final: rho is 1.9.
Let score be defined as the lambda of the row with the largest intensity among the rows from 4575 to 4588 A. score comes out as 4579.0 A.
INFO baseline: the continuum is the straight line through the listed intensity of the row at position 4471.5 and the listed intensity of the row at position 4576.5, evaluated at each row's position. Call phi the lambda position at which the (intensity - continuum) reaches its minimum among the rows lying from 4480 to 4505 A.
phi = 4481.5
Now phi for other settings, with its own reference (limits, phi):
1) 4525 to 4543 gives 4531.5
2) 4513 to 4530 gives 4529.0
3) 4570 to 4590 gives 4589.0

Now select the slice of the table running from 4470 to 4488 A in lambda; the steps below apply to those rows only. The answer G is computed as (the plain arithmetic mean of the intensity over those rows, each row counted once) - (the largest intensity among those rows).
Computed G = -0.33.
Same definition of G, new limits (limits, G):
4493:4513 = -0.46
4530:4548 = -0.38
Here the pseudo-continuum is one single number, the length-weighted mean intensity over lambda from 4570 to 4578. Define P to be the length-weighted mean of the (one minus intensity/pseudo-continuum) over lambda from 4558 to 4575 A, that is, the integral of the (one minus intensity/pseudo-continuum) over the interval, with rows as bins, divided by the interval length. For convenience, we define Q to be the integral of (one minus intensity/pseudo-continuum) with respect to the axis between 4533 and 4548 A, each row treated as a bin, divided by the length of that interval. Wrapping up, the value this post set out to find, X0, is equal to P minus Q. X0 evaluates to -0.07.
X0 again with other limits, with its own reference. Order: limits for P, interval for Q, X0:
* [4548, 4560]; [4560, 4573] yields 0.03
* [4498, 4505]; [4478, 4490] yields -0.06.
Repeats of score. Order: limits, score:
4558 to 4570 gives 4569.0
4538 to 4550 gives 4541.5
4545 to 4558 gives 4556.5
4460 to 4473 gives 4471.5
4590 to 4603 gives 4601.5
